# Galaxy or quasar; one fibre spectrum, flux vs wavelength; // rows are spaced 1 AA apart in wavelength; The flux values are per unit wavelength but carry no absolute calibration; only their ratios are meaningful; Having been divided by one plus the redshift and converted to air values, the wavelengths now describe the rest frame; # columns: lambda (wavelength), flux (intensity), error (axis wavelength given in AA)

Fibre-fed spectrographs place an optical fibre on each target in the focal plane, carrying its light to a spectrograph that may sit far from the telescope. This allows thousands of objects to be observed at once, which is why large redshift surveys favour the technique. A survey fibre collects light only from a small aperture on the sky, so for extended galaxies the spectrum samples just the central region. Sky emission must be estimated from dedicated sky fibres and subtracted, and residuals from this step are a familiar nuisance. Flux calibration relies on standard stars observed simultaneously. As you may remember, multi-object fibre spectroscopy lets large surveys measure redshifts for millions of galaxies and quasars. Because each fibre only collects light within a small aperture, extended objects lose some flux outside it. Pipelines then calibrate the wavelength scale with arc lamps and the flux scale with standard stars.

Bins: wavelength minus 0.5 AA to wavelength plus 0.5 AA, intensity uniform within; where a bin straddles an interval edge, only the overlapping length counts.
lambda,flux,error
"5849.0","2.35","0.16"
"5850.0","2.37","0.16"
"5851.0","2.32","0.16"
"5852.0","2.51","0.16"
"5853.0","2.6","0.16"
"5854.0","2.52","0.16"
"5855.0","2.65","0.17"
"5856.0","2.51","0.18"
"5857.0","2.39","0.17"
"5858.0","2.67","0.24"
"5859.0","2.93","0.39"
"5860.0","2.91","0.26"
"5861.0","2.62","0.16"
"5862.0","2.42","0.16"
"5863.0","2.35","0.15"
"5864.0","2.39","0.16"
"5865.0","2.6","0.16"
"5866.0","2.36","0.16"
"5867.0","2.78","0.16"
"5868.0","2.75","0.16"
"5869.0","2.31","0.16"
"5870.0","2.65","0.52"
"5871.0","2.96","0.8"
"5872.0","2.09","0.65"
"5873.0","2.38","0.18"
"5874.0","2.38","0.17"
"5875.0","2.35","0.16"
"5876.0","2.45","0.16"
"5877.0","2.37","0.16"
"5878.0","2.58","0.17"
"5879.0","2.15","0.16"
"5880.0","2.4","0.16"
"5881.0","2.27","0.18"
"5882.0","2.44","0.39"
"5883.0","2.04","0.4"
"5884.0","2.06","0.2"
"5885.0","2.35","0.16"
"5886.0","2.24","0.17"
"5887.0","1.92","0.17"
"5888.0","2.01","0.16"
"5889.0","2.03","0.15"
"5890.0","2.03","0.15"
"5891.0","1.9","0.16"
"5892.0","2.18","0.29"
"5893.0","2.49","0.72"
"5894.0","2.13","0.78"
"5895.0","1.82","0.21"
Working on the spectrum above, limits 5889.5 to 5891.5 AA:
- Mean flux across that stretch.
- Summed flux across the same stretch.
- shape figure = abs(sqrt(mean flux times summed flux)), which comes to 2.8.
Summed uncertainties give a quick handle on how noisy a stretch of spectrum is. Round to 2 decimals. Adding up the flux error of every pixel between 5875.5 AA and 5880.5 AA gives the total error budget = 0.81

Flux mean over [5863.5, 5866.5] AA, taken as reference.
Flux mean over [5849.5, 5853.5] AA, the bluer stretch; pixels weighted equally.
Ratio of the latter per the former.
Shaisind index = 1.00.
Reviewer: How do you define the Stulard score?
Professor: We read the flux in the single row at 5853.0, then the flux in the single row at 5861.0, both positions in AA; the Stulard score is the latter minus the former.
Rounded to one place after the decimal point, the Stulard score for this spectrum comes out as 0.0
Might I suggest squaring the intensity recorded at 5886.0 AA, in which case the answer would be 5.0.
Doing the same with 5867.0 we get 7.7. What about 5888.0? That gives 4.0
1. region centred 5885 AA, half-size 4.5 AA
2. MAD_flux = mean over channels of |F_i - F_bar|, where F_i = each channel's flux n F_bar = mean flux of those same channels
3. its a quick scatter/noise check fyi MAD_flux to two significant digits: 0.15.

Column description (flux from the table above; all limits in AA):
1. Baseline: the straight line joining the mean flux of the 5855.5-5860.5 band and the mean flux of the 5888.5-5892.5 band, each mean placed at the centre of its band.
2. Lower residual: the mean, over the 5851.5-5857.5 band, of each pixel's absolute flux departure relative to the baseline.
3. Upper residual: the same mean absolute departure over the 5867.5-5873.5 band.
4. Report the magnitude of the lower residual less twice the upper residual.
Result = 0.27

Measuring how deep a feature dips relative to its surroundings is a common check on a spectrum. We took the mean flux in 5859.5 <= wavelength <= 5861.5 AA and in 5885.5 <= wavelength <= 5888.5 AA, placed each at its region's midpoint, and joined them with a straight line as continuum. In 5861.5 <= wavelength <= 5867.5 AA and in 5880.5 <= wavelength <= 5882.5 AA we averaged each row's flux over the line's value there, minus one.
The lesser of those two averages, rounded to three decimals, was -0.065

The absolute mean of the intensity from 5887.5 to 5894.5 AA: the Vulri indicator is 2.11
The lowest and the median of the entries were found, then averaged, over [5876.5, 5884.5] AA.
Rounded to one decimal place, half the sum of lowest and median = 2.2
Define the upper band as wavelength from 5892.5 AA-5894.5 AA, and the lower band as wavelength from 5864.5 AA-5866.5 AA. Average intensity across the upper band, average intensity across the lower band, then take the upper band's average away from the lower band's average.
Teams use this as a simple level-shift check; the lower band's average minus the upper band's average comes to 0.17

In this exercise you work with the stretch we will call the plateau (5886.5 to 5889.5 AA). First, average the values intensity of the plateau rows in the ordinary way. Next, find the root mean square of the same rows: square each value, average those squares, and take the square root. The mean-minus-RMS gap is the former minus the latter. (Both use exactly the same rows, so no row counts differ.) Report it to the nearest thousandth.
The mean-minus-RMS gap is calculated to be -0.001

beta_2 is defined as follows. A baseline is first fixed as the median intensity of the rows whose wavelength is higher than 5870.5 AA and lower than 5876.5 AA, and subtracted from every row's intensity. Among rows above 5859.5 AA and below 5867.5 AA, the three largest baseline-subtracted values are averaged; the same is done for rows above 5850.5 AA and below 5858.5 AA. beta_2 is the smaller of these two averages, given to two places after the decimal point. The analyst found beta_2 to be 0.26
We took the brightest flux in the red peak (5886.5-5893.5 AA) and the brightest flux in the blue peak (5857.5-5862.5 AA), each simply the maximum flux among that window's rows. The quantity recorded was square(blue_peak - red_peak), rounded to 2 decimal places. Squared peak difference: 0.19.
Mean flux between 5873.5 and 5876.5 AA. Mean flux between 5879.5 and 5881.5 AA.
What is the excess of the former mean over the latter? 0.06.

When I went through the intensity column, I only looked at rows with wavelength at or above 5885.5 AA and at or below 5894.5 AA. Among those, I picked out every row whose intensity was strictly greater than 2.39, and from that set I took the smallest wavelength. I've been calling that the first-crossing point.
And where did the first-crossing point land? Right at 5893.0 AA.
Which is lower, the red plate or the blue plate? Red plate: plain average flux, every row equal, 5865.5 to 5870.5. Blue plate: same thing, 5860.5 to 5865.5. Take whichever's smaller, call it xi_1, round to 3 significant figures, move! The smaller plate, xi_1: 2.48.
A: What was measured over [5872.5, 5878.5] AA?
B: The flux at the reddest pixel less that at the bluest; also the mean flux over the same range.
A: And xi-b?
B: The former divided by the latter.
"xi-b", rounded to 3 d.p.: 0.083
